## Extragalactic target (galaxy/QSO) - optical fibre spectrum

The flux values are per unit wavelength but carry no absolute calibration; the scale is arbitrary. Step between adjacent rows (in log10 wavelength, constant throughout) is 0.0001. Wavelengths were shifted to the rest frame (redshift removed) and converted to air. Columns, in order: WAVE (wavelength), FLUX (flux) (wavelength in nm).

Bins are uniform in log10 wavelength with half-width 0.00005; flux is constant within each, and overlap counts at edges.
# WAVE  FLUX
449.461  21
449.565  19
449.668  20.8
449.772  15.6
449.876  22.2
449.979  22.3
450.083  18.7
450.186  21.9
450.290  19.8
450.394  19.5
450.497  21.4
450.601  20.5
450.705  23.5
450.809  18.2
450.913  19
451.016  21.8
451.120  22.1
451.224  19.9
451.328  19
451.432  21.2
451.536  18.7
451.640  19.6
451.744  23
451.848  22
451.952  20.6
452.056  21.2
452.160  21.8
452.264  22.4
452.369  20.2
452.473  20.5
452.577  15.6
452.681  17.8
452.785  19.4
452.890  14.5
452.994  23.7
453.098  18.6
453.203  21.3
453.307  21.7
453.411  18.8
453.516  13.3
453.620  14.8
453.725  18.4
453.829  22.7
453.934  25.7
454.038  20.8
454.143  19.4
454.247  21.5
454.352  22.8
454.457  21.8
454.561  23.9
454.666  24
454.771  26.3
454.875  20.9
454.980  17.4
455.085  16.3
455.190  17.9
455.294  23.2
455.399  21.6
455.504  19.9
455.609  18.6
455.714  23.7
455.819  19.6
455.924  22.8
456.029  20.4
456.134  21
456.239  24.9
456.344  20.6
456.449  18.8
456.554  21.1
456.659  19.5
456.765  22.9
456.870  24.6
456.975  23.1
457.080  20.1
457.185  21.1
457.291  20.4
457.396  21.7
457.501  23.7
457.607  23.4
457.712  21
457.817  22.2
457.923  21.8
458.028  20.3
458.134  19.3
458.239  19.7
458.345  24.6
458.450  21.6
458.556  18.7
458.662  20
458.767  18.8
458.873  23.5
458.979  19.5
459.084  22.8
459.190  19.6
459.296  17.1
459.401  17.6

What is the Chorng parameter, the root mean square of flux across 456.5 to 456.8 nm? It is 21.21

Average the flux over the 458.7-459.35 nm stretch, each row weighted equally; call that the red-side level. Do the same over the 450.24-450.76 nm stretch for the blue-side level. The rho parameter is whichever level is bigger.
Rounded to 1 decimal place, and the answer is 20.9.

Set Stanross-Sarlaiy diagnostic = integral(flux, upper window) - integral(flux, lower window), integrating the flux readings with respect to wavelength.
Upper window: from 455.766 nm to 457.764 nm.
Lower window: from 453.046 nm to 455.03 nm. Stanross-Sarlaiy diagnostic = 2.0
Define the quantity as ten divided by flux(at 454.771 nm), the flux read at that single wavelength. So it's 0.38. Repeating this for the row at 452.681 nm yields 0.56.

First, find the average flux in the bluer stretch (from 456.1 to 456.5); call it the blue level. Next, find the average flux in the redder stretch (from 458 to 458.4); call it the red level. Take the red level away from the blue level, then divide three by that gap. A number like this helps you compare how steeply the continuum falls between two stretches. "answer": 9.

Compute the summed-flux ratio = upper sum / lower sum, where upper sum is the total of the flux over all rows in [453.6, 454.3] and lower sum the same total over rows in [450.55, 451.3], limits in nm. 0.99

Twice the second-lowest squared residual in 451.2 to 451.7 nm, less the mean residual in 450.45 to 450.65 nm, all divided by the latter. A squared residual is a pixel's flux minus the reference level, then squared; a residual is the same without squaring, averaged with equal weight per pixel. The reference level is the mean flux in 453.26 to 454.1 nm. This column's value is -0.8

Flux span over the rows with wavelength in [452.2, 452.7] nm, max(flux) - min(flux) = 6.8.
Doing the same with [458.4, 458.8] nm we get 2.9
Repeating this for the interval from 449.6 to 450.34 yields 6.7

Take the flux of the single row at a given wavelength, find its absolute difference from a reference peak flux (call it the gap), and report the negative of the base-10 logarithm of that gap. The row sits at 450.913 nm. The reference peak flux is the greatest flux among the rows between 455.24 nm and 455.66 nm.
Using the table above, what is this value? -0.6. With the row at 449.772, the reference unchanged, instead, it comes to -0.9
